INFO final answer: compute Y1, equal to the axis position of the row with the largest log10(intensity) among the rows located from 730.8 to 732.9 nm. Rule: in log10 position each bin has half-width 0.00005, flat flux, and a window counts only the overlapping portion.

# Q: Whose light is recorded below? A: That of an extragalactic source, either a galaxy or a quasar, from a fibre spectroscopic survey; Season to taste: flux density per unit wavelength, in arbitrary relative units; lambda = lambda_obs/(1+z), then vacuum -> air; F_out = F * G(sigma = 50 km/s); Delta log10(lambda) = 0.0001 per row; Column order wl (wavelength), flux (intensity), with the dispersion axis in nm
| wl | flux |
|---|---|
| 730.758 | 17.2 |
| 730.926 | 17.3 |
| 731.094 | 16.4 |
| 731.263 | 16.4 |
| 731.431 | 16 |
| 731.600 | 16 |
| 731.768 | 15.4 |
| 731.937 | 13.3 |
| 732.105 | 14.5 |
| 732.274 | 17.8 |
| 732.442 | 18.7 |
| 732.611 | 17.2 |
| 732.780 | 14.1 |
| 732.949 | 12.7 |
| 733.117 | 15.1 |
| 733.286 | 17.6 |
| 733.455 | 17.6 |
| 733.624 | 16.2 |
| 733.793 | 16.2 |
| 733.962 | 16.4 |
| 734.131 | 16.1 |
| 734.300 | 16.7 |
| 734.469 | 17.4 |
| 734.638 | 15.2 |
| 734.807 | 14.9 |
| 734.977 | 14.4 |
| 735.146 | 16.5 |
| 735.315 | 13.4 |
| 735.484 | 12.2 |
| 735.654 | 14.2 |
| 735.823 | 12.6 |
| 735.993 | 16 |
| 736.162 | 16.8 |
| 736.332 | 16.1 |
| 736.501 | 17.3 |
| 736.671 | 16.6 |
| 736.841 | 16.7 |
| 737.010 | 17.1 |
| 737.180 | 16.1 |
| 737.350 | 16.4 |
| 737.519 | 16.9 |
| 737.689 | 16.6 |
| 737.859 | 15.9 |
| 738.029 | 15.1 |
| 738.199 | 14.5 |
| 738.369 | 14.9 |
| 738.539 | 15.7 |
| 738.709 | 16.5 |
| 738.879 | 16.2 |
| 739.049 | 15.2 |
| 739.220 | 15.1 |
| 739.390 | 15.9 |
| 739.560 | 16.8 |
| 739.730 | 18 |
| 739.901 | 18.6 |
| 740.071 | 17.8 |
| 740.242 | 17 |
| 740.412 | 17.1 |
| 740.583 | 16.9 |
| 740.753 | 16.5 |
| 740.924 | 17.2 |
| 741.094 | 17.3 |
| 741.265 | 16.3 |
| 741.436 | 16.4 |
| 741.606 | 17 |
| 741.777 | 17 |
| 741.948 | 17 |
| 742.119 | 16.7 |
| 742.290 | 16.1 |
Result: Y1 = 732.442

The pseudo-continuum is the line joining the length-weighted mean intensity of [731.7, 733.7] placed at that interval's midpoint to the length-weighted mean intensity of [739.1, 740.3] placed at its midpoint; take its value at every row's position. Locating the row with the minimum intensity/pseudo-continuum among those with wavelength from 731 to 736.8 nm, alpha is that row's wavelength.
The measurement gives 735.484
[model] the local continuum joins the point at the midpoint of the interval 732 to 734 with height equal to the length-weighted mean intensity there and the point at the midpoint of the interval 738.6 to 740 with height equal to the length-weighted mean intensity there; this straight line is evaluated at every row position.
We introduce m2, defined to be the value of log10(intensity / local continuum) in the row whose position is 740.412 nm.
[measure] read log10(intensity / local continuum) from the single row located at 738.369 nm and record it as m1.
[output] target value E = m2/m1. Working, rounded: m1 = -0.044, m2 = 0.013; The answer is -0.3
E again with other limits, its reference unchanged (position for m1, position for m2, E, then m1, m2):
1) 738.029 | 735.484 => 3.4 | -0.037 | -0.126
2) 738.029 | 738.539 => 0.6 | -0.037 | -0.021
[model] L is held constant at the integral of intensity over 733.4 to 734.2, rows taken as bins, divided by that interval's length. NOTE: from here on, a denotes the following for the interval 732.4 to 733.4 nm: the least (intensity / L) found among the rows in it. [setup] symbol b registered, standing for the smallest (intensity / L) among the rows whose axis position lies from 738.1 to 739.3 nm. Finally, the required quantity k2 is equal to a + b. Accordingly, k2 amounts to 1.65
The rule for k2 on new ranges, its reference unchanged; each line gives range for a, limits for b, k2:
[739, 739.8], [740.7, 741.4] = 1.91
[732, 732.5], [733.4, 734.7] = 1.80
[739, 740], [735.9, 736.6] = 1.89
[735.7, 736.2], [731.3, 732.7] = 1.57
